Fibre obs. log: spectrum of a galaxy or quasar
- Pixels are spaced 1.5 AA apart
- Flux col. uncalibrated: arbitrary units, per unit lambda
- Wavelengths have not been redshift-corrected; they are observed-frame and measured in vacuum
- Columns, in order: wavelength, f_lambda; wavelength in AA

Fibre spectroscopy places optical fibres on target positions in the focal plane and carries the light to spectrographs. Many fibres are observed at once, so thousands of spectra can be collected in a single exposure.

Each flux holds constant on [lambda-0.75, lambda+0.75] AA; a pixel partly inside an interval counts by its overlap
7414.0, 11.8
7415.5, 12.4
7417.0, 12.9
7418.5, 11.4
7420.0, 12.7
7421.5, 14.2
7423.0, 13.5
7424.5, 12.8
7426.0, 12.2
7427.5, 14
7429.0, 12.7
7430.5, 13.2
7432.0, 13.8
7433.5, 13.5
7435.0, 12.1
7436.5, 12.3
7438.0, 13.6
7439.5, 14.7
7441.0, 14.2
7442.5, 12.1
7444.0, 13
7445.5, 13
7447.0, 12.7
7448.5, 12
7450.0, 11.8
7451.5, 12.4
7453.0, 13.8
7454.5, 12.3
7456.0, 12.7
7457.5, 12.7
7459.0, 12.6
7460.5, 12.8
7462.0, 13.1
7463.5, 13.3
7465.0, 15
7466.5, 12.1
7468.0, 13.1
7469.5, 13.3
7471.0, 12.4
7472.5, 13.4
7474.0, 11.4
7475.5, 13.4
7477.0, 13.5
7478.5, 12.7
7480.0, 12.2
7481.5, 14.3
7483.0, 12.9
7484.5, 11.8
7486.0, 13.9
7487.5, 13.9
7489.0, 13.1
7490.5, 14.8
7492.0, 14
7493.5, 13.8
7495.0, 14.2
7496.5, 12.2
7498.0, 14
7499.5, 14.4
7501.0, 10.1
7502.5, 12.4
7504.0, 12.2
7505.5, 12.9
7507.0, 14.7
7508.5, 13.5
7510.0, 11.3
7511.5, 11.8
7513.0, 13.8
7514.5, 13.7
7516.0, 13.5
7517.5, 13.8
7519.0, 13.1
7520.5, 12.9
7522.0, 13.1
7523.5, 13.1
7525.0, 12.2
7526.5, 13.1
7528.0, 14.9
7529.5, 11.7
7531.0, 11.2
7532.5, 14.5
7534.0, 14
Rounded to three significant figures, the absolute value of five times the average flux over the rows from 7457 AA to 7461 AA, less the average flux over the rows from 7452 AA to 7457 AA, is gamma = 50.6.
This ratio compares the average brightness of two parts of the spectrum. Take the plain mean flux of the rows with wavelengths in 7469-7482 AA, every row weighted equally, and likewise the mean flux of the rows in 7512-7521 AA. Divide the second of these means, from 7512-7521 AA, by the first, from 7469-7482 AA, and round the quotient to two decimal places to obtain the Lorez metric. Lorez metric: 1.04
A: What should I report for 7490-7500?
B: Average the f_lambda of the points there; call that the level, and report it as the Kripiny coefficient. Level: 13.9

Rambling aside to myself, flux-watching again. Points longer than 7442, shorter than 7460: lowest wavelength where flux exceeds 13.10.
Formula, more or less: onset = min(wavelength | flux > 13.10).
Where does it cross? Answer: 7453.0 AA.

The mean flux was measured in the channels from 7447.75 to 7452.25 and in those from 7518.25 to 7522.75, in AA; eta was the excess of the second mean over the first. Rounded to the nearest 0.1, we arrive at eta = 1.0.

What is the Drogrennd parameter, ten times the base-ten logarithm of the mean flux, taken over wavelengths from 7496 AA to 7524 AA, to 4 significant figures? 11.13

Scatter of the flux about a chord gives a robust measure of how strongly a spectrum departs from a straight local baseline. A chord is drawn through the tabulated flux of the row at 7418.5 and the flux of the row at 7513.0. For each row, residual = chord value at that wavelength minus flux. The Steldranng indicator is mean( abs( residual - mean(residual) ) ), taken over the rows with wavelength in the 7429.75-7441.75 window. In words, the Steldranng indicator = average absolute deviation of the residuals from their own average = 0.64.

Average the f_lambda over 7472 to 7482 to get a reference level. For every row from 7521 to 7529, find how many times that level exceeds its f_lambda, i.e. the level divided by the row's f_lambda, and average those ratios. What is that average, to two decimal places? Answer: 0.98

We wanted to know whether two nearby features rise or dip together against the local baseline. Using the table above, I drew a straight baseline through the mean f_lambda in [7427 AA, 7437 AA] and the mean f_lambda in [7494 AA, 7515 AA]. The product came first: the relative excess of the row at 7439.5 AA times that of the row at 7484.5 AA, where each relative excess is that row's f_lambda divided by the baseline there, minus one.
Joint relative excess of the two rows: -0.0114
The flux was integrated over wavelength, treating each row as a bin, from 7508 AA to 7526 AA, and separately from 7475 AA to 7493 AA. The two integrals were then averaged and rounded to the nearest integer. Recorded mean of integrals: 237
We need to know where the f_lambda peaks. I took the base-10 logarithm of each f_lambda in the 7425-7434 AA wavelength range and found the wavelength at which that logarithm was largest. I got 7427.5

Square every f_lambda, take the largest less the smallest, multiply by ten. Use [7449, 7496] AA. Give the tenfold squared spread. 950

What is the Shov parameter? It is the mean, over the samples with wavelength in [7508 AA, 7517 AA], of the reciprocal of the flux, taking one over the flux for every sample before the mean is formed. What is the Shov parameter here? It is 0.0778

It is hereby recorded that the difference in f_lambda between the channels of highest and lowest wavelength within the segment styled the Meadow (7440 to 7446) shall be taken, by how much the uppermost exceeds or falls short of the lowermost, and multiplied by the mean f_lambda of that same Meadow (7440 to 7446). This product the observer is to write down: -16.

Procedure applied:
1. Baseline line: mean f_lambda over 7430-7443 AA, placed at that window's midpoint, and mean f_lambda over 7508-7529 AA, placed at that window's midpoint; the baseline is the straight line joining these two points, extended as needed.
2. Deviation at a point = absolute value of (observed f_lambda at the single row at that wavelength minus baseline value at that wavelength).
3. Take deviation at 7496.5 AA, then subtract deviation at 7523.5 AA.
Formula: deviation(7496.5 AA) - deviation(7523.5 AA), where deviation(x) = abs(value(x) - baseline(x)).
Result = 0.95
